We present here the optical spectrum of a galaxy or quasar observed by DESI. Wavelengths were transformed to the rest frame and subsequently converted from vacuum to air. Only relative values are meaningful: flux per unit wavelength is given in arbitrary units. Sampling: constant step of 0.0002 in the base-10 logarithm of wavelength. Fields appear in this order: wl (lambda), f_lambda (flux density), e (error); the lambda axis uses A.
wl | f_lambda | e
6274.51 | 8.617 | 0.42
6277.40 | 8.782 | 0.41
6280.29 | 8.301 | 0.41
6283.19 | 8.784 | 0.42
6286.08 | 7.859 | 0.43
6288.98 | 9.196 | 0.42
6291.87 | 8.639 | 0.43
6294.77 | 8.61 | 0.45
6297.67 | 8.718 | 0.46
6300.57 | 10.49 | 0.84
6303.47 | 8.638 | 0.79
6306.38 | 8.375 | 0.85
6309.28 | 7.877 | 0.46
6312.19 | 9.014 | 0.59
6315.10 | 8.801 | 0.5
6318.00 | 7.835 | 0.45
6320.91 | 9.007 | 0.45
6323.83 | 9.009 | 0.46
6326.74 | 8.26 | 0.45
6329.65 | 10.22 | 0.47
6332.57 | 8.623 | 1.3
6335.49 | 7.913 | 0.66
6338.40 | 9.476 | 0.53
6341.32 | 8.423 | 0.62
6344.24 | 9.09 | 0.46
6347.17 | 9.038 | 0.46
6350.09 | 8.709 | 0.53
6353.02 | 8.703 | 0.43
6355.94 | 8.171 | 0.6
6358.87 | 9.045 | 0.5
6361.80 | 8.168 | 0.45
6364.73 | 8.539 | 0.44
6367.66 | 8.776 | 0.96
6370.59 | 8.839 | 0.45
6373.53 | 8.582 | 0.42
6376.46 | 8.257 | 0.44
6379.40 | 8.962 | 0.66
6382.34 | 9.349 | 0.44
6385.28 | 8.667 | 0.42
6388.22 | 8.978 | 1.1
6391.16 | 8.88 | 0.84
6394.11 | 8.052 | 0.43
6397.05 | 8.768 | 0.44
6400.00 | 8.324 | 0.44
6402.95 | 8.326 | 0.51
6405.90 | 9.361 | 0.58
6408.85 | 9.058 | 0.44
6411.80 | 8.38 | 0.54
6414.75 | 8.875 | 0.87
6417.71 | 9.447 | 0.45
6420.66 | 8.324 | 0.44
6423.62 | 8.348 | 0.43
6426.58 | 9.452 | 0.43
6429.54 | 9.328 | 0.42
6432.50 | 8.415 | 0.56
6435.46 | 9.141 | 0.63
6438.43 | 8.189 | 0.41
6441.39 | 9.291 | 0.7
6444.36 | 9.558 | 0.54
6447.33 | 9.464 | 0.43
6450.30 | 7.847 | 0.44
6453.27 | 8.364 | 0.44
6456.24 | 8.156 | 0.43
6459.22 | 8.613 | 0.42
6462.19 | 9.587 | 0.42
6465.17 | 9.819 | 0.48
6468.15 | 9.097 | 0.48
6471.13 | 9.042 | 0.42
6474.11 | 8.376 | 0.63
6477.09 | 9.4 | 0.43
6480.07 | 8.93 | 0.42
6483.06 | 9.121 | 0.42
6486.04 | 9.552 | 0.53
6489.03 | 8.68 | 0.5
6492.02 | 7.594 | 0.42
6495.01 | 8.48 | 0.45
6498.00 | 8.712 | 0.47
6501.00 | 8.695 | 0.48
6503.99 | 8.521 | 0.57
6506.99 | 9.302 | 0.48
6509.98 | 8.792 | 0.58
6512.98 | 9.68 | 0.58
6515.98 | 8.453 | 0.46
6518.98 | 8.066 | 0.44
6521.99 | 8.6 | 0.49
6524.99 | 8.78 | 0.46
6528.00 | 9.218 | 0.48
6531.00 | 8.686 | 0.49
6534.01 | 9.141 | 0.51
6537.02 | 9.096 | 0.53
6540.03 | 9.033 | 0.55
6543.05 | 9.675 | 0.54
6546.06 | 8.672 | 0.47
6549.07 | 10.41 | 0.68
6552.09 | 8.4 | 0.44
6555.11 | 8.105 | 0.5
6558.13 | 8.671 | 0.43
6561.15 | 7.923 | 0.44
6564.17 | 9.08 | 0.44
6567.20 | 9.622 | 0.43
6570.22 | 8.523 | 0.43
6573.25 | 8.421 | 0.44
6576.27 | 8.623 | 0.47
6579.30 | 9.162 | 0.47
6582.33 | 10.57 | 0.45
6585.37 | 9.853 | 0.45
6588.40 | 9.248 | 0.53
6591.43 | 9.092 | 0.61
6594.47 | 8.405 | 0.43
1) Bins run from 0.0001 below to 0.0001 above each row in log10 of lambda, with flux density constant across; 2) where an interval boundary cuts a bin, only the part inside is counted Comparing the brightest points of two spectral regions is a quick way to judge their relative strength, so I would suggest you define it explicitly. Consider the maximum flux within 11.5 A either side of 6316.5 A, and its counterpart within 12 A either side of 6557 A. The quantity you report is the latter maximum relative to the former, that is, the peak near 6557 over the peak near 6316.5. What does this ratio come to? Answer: 1.155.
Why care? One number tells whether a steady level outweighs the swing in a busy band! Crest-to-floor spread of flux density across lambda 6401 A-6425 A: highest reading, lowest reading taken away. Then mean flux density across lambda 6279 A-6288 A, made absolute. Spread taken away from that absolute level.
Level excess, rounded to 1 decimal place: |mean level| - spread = 7.2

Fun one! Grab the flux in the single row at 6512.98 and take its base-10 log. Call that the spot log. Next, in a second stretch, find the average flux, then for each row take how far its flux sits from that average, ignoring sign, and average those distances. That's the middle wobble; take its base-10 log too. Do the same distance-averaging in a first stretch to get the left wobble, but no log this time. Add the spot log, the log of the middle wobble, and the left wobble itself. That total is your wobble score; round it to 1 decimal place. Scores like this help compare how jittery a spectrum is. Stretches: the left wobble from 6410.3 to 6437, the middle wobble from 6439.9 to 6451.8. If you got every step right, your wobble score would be 1.2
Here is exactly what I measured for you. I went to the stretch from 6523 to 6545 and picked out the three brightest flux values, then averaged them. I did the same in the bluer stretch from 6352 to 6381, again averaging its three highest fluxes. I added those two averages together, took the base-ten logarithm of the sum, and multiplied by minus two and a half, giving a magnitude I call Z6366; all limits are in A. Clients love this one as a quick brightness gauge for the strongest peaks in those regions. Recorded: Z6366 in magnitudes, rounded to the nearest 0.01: -3.16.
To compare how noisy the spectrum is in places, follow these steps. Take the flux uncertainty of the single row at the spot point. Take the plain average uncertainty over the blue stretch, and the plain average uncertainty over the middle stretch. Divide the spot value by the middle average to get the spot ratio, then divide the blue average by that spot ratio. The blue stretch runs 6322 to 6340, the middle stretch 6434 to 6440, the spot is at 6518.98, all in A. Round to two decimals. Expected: 0.76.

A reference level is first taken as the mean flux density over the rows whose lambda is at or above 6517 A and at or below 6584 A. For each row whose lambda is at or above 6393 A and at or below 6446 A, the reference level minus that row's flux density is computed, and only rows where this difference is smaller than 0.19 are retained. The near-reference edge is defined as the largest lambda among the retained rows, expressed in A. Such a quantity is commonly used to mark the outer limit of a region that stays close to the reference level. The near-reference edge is 6444.36 A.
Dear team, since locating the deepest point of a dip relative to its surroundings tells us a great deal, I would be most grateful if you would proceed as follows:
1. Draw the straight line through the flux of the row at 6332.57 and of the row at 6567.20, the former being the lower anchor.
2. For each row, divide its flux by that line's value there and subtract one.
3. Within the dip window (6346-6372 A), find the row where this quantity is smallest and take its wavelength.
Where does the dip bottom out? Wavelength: 6361.80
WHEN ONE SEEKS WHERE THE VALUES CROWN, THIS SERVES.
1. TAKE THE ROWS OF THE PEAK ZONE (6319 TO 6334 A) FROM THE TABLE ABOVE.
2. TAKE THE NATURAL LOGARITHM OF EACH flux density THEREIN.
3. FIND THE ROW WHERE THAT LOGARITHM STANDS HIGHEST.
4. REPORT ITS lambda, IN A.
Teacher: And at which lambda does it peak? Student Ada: 6329.65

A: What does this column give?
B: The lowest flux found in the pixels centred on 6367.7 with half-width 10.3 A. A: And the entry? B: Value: 8.168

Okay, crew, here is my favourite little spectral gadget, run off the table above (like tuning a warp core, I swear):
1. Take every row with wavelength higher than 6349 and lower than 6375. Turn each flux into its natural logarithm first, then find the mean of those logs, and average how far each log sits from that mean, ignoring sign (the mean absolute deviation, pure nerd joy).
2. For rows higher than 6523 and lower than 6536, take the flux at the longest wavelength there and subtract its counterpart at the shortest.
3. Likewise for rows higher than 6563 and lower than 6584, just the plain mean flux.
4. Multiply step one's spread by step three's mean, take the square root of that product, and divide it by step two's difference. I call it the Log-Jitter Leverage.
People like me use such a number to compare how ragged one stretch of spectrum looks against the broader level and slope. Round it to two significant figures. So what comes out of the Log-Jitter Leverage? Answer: 1.3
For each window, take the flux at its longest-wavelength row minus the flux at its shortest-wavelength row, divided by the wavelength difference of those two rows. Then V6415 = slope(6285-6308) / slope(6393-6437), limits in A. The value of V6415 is 1.0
